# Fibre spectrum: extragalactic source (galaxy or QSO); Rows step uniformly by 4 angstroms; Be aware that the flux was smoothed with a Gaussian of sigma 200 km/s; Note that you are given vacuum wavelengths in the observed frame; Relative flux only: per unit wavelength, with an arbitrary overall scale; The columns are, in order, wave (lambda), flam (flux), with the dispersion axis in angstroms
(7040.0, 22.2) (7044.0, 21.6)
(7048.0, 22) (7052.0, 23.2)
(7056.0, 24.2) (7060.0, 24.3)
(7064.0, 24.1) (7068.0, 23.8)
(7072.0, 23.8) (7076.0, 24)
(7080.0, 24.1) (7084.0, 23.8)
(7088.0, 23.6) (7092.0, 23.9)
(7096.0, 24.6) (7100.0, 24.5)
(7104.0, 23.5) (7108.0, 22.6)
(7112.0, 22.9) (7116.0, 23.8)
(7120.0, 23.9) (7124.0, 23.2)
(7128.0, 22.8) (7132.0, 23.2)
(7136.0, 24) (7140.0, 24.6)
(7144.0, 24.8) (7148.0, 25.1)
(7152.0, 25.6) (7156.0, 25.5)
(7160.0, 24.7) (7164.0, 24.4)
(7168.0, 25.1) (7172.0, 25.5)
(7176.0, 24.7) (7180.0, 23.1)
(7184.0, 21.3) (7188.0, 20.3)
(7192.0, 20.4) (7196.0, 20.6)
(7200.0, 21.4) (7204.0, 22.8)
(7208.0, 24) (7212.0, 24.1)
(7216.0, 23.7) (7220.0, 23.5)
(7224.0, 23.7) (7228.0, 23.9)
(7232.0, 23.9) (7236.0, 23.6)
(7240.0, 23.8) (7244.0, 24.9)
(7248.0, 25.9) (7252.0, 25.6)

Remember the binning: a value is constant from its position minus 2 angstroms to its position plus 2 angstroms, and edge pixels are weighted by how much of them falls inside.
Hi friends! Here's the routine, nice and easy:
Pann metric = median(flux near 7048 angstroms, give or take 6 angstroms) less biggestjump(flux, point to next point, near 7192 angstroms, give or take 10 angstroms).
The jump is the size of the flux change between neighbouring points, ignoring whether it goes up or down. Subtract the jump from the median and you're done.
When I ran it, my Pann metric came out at 21.0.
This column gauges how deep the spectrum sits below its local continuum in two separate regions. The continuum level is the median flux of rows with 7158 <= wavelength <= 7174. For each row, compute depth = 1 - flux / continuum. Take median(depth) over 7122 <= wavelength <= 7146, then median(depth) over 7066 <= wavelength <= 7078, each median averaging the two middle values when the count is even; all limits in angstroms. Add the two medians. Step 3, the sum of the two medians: 0.096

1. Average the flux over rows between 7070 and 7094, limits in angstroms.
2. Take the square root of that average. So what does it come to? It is 4.89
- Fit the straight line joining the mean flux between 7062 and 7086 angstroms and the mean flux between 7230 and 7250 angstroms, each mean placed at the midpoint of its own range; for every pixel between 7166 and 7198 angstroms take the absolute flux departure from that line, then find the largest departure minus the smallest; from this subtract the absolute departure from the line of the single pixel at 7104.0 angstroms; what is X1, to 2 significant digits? 3.0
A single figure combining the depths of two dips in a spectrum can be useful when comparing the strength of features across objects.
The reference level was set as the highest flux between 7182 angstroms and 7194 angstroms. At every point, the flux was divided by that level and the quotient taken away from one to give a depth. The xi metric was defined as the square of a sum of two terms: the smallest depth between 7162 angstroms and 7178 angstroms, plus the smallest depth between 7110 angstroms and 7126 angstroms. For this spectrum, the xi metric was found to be 0.10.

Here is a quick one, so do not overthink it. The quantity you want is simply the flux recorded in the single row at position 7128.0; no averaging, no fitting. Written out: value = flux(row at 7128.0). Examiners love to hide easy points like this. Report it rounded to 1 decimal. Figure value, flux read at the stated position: 22.8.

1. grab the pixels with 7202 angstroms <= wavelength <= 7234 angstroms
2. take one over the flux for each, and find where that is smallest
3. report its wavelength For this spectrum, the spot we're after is 7212.0 angstroms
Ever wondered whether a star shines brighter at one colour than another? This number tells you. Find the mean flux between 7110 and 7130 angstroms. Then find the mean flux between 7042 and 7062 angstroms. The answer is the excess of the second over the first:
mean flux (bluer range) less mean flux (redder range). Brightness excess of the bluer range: -0.3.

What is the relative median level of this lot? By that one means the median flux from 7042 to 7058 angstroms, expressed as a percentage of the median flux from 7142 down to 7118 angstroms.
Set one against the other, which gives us 96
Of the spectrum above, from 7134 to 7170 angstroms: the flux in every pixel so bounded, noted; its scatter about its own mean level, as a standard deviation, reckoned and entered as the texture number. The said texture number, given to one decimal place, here 0.5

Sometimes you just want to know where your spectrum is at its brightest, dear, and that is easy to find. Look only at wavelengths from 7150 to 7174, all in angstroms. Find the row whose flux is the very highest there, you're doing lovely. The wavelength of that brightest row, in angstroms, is 7152.0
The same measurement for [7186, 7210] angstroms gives 7208.0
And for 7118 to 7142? 7140.0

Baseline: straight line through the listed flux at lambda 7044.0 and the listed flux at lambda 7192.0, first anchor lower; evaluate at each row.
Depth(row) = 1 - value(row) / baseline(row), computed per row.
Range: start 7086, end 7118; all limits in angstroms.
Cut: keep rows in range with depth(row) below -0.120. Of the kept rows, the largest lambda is 7116.0 angstroms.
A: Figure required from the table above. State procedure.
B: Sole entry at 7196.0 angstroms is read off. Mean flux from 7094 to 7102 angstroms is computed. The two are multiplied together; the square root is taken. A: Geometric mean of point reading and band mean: 22.5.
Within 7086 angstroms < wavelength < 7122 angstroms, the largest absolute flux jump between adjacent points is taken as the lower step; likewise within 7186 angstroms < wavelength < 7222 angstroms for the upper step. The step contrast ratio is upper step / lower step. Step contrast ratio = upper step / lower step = 1.40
